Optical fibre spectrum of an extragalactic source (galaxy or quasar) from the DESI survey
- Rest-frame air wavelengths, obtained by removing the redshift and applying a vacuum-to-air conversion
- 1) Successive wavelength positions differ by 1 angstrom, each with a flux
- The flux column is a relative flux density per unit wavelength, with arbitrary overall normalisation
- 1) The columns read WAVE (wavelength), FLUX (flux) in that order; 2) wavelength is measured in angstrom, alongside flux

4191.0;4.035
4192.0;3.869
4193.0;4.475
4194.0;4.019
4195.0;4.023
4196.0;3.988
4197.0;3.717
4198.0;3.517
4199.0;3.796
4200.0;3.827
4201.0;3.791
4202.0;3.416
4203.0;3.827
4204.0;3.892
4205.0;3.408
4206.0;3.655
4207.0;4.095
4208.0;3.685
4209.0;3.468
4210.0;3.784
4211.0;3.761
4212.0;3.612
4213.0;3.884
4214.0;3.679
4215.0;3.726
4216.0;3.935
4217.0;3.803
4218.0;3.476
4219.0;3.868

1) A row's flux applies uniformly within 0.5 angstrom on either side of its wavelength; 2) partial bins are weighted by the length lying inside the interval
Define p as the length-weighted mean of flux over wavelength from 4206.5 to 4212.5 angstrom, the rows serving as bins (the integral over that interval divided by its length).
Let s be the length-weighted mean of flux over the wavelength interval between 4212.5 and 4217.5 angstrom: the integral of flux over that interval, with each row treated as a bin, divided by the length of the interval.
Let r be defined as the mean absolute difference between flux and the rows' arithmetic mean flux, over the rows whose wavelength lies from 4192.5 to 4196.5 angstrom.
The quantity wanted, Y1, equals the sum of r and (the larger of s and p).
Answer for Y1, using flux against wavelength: 3.98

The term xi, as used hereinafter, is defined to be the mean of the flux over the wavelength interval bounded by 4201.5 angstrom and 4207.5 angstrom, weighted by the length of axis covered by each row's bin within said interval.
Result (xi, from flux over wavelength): 3.72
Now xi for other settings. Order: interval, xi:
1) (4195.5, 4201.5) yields 3.77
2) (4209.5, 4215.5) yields 3.74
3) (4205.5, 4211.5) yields 3.74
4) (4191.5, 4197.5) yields 4.02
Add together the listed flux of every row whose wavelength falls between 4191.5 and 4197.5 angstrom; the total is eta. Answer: 24.1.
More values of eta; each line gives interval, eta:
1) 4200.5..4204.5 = 14.9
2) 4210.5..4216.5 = 22.6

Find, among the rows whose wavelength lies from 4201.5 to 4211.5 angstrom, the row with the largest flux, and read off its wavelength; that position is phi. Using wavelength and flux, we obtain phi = 4207.0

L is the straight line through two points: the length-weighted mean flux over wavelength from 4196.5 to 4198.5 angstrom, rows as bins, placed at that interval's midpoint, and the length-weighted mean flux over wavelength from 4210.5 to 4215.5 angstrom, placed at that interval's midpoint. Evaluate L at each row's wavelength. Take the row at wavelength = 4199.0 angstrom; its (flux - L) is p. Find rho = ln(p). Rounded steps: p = 0.17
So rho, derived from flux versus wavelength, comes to -1.8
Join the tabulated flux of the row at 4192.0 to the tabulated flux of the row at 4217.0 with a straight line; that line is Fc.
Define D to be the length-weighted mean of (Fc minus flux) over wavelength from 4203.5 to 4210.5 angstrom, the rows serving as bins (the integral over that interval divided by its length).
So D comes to 0.12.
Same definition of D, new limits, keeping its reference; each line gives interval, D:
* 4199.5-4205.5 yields 0.15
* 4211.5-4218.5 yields 0.08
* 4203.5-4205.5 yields 0.19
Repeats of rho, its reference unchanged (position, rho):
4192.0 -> -1.2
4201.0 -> -1.9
